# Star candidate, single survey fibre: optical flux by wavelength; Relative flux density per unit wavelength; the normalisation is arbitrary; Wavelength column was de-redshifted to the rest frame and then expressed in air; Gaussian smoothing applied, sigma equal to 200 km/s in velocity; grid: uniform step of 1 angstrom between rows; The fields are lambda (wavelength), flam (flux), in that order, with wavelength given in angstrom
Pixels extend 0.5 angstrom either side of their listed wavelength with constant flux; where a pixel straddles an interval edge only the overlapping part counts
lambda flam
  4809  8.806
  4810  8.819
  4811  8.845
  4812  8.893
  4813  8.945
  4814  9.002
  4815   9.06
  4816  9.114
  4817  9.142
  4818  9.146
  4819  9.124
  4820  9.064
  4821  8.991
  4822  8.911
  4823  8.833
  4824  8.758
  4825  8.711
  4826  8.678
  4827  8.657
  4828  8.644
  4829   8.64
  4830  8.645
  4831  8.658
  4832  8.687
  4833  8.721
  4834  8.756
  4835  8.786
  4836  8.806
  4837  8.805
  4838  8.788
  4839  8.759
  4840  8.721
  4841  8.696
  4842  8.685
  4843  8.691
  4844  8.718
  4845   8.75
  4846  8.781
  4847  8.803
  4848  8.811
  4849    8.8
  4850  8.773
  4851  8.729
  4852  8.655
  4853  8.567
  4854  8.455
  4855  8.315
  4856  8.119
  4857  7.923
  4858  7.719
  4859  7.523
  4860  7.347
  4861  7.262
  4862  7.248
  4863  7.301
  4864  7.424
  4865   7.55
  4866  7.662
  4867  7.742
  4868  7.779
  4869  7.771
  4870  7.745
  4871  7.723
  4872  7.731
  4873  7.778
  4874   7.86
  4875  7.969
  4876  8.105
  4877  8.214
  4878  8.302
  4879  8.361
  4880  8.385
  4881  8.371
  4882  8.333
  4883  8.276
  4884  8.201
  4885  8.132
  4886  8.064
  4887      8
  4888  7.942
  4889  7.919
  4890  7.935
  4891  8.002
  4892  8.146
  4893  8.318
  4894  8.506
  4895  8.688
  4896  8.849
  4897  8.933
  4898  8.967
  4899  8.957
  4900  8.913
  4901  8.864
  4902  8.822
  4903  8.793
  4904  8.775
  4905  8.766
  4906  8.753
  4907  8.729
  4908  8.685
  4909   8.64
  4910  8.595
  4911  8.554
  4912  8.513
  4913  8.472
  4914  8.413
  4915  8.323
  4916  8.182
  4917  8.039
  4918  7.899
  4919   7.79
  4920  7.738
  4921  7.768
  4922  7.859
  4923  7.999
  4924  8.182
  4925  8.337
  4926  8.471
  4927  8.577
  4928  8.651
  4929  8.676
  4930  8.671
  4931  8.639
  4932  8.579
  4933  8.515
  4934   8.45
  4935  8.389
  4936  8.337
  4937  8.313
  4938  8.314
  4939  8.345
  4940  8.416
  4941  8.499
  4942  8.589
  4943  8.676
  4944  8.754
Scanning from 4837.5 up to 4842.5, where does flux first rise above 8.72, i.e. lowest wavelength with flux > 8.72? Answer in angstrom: 4838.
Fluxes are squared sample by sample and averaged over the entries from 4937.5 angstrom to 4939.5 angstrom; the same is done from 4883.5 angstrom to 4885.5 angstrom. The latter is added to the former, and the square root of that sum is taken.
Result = 11.7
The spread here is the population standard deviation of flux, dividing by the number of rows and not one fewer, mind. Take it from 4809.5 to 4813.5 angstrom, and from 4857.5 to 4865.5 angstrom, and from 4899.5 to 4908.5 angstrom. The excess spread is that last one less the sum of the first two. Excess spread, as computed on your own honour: -0.14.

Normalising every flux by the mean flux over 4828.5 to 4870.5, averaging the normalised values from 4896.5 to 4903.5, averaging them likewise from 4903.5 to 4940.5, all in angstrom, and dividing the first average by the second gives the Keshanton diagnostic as 1.06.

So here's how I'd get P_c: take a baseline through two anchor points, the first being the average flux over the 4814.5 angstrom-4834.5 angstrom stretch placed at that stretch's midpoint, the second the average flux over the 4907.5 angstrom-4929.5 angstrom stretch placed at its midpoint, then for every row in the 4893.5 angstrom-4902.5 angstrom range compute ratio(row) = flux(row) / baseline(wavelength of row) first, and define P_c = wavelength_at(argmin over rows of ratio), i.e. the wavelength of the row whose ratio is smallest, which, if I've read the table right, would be 4894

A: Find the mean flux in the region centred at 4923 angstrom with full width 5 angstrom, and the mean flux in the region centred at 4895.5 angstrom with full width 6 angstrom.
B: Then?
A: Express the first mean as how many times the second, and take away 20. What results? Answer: -19.1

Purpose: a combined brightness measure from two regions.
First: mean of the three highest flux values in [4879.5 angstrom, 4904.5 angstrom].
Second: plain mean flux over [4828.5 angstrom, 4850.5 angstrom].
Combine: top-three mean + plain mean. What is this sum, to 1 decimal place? 17.7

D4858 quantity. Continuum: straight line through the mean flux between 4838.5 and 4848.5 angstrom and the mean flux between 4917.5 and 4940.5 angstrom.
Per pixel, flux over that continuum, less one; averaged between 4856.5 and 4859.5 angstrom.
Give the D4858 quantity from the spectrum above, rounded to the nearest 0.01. -0.11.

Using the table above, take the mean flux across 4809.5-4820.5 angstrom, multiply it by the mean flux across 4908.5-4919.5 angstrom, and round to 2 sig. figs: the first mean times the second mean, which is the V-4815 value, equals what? 75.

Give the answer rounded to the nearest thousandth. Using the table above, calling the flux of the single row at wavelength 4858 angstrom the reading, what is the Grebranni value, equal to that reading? 7.719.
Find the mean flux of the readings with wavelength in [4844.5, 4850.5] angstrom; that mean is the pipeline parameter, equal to 8.8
